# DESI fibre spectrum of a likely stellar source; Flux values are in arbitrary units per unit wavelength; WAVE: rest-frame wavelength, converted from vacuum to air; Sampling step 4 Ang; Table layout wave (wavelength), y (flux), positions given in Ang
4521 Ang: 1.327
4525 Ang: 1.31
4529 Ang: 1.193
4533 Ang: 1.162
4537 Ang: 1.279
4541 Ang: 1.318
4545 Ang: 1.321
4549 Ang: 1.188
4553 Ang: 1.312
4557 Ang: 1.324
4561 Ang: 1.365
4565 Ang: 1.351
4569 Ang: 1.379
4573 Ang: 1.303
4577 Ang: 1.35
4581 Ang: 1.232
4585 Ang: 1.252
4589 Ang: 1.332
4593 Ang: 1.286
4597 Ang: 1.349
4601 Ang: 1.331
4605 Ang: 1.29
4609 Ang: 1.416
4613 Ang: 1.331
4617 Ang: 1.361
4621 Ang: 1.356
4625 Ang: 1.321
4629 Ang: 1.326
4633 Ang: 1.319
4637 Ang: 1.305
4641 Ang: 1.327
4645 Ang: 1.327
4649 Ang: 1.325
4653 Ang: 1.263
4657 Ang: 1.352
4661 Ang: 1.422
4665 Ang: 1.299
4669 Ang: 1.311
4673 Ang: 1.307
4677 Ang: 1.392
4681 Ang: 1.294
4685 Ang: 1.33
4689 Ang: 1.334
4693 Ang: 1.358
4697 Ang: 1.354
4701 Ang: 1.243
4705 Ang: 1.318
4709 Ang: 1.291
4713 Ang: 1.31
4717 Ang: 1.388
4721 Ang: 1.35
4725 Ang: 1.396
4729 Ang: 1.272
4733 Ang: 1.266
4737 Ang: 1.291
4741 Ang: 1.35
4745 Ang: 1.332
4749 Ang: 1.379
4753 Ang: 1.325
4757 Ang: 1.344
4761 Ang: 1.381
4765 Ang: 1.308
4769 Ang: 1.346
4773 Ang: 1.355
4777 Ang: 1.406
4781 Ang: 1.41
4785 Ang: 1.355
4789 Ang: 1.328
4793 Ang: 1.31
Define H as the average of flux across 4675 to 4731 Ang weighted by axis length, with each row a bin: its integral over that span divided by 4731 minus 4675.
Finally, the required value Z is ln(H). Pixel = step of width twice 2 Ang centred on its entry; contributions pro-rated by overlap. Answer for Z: 0.2857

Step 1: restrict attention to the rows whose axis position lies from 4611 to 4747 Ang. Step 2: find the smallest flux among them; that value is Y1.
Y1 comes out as 1.243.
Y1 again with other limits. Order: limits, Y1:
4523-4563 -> 1.162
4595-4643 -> 1.29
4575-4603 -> 1.232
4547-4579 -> 1.188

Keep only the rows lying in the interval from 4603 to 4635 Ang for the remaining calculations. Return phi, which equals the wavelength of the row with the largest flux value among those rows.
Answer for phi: 4609 Ang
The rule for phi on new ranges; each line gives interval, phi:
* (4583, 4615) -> 4609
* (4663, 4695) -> 4677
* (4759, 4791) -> 4781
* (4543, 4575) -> 4569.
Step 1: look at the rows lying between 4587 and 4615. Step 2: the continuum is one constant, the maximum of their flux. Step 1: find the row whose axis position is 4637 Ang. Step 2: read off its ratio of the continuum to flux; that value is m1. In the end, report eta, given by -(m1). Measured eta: -1.09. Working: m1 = 1.09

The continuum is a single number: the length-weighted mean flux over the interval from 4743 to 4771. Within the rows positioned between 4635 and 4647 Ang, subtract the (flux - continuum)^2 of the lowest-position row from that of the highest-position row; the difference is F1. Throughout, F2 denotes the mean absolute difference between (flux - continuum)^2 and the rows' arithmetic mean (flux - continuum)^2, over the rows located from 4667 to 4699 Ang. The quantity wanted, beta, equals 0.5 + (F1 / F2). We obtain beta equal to -1.0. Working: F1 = -0.001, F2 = 0.0009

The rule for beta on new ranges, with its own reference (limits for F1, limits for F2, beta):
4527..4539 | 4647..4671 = -7.3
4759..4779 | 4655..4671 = 1.8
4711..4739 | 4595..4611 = 1.4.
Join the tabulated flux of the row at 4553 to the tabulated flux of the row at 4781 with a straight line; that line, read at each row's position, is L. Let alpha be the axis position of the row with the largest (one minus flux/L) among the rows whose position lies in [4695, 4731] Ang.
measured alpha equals 4701 Ang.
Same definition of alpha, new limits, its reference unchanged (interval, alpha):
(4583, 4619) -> 4585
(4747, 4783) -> 4765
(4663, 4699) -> 4681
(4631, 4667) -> 4653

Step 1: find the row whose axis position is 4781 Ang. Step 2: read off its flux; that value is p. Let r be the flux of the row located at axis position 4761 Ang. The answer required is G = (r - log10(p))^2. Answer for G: 1.52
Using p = 1.41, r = 1.381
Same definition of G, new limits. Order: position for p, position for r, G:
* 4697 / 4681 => 1.35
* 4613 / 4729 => 1.32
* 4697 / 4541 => 1.41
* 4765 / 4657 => 1.53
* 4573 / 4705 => 1.45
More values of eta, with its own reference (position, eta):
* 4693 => -1.04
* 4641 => -1.07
